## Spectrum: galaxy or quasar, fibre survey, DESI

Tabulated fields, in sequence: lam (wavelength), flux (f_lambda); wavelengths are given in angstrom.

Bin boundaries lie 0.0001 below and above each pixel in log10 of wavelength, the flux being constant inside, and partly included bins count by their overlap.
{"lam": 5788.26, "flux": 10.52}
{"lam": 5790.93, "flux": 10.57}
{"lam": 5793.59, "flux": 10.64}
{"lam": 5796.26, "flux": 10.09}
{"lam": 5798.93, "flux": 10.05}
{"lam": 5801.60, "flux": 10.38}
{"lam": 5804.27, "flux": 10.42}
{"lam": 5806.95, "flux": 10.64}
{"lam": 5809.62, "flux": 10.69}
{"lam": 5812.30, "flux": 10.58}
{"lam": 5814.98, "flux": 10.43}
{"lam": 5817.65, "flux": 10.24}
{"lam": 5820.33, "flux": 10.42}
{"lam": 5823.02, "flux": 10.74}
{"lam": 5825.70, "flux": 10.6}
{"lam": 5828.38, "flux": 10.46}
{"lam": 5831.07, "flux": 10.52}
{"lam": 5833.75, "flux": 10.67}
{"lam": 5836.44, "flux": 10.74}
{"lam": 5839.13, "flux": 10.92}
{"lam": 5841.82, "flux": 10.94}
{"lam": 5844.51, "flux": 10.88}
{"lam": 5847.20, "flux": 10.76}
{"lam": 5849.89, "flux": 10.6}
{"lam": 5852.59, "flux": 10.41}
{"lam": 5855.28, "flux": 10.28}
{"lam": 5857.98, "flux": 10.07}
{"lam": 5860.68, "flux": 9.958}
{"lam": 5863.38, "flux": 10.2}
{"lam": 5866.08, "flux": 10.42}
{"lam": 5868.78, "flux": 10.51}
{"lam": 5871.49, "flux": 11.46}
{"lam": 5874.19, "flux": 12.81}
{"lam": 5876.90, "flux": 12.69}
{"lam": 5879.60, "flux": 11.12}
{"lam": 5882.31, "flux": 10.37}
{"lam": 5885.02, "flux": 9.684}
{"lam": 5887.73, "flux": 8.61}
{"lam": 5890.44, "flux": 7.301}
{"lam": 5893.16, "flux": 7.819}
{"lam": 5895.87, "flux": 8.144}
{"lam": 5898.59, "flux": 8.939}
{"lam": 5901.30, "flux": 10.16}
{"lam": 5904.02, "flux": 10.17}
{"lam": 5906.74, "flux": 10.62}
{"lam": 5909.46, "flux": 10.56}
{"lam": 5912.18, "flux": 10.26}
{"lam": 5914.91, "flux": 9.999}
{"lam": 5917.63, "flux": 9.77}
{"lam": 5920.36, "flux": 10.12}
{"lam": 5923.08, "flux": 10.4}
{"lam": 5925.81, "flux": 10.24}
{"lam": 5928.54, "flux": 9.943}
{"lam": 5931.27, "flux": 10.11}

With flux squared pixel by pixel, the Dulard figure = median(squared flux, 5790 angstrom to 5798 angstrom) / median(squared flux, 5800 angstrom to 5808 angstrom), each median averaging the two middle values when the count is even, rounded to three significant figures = 1.03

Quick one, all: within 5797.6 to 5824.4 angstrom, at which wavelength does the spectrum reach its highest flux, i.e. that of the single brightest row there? 5823.02 angstrom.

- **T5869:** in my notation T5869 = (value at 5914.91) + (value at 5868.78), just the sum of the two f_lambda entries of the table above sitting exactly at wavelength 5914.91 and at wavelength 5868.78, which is 20.5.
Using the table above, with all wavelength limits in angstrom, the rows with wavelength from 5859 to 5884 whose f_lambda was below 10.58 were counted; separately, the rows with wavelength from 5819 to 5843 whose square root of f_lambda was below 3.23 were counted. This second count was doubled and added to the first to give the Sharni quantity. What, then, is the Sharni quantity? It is 7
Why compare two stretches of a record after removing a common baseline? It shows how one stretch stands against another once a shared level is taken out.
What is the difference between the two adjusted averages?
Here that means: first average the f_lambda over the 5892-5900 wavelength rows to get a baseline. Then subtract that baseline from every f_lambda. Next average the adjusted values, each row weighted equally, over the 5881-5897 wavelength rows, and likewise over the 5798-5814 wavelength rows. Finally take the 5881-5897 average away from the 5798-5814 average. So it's 1.8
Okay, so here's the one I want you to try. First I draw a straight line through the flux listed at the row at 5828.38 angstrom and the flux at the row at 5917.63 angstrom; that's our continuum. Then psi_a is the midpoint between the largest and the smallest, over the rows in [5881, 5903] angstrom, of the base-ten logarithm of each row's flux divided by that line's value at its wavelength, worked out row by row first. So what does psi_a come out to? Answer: -0.061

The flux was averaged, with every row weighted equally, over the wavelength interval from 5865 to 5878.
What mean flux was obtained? 11.58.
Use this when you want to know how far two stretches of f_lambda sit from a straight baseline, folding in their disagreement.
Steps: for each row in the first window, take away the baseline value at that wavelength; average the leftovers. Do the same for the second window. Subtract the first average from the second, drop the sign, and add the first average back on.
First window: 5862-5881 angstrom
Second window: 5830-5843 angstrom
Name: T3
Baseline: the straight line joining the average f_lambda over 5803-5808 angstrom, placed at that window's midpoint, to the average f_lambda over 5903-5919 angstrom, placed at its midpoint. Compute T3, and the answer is 1.6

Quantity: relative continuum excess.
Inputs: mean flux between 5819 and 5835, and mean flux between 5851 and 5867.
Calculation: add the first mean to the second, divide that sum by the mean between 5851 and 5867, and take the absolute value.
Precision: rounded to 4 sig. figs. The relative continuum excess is 2.034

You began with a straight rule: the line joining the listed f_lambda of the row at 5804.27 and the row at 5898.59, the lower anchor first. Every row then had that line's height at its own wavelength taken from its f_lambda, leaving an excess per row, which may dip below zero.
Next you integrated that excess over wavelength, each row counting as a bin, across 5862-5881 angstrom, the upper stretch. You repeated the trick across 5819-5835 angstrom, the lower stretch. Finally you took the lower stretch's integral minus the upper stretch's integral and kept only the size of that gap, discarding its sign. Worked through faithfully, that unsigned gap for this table 29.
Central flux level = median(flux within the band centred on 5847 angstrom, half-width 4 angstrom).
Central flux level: 10.8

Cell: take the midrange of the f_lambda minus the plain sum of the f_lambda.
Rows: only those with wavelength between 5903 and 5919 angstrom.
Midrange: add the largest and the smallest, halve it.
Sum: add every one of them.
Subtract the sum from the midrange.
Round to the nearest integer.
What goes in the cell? -51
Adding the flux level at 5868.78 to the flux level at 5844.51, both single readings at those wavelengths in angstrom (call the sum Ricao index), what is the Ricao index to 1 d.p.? 21.4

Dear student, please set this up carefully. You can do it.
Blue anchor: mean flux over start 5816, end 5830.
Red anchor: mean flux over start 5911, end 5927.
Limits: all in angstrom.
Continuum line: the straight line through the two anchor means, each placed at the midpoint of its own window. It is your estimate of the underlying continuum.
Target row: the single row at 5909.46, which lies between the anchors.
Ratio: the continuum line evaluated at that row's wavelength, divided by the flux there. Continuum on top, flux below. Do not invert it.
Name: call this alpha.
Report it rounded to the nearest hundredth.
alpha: 0.96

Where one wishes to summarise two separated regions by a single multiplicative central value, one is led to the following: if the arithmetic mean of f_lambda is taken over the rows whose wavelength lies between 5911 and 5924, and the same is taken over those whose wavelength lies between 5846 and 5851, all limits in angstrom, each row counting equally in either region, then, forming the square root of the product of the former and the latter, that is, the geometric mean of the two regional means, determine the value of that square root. 10.4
